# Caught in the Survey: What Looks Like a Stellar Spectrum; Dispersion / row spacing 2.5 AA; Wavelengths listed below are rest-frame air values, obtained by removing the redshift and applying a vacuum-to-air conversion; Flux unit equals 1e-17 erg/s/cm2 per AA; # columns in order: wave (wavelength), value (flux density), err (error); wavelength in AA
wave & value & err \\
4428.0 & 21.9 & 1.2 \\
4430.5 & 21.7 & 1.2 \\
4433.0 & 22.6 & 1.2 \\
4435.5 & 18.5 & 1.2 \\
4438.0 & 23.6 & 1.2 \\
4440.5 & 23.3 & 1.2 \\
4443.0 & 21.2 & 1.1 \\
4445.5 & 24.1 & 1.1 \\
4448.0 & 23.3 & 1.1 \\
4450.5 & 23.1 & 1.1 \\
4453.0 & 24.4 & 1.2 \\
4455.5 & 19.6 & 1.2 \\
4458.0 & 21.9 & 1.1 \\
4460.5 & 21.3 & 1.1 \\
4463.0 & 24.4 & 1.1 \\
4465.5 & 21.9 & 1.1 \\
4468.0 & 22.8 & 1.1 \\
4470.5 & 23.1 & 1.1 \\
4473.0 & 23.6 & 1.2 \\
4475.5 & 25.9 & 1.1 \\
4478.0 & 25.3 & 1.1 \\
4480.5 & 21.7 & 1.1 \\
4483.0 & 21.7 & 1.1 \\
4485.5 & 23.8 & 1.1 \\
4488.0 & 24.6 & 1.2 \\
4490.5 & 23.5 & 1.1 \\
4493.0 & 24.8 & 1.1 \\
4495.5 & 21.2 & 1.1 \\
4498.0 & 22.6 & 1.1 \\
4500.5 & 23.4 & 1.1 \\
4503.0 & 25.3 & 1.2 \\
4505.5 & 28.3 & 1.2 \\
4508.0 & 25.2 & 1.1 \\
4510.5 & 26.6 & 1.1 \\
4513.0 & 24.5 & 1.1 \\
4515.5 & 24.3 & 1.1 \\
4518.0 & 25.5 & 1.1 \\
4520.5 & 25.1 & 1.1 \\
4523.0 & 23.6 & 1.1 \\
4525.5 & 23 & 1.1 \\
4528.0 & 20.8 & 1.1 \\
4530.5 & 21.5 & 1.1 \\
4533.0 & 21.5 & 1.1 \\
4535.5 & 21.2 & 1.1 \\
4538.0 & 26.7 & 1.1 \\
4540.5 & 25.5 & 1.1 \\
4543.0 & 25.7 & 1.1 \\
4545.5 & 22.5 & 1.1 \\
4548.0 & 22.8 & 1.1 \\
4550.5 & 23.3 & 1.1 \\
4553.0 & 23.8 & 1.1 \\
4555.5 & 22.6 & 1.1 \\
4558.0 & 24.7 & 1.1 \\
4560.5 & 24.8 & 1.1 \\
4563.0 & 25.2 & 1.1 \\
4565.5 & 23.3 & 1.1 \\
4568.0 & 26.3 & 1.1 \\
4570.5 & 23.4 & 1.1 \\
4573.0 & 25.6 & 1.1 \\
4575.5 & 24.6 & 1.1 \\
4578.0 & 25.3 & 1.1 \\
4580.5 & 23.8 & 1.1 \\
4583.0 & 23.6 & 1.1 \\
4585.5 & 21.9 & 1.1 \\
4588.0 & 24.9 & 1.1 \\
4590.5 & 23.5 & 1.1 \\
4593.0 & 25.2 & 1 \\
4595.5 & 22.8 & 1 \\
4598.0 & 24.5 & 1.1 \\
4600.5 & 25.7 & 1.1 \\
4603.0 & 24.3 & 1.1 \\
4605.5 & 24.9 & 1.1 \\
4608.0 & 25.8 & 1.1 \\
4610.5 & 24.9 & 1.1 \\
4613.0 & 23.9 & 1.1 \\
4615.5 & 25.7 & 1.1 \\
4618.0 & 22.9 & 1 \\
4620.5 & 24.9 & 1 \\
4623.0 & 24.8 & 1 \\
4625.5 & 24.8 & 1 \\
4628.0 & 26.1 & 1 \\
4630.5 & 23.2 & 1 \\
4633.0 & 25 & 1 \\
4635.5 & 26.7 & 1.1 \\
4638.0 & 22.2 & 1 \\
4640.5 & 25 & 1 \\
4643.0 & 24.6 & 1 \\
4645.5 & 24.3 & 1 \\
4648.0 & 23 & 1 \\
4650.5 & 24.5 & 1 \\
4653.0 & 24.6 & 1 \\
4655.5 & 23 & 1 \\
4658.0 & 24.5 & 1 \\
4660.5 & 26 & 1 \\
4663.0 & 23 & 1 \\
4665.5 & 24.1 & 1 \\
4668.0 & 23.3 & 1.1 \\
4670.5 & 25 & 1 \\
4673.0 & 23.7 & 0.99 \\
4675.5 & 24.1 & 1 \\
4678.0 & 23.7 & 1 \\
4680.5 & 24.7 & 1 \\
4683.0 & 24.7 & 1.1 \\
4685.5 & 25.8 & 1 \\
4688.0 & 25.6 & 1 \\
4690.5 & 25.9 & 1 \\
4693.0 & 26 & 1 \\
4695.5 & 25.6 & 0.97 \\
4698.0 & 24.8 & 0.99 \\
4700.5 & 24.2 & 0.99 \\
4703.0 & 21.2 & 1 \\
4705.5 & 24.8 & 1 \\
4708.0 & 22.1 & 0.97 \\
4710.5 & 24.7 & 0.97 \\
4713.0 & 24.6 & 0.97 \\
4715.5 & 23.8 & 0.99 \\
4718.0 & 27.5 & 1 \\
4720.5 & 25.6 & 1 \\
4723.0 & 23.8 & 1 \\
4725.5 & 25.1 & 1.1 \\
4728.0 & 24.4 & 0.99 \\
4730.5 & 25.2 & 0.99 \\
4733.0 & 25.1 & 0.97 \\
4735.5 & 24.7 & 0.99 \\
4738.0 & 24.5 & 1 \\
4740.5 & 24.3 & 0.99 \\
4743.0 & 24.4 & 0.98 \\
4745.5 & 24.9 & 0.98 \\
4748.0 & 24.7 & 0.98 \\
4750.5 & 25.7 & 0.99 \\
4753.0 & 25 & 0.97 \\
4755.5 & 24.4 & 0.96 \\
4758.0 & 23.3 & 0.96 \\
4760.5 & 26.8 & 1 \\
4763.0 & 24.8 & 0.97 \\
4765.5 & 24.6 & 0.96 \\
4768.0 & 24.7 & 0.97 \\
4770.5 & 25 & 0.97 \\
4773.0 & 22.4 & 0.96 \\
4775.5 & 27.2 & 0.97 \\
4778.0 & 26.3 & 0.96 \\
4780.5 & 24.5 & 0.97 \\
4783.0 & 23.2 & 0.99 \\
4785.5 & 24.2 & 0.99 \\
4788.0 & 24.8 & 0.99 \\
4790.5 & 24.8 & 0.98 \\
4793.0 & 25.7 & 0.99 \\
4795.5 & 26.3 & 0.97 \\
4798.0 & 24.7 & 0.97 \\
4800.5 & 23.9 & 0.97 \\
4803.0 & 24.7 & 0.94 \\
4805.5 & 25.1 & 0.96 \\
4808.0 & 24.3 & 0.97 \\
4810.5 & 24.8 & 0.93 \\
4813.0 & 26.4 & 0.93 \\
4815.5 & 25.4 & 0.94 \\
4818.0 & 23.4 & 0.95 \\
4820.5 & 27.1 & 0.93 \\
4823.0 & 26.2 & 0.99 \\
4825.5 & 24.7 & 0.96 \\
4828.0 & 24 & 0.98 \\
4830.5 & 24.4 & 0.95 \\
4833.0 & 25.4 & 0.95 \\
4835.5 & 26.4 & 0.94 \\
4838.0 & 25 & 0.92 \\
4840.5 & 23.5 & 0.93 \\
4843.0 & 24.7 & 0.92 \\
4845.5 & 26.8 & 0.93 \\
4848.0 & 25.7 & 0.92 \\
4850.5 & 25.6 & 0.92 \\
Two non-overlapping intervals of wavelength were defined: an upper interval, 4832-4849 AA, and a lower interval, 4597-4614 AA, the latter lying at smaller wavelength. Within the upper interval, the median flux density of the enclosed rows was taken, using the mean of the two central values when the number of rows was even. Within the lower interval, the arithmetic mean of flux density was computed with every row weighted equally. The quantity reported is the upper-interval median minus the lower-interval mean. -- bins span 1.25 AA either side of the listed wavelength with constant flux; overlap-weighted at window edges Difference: 0.5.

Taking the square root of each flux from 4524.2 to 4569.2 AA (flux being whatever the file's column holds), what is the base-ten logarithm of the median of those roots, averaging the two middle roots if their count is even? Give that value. 0.684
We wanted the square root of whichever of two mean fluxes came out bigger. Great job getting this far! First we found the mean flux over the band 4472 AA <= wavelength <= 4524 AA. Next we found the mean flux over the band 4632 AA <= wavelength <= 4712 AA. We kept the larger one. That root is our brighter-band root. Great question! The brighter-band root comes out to 4.94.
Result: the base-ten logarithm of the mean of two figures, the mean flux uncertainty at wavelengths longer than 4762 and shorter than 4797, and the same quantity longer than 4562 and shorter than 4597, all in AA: 0.013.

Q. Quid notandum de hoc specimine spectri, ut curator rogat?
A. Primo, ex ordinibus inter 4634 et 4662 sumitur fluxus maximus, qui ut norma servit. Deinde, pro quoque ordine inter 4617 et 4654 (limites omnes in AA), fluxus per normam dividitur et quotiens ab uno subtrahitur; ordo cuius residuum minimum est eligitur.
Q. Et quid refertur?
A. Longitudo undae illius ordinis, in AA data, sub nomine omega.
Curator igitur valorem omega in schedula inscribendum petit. 4635.5 AA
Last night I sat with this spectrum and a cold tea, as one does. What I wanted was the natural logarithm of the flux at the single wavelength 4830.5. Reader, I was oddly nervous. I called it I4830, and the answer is 3.19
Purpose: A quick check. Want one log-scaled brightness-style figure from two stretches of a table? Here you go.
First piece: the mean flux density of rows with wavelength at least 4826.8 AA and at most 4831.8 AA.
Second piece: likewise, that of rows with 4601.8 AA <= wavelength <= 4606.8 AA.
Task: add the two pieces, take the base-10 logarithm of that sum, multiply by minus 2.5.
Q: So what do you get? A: -4.22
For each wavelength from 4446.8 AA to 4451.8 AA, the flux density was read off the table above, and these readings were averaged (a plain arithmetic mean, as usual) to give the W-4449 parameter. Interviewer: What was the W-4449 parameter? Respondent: 23.2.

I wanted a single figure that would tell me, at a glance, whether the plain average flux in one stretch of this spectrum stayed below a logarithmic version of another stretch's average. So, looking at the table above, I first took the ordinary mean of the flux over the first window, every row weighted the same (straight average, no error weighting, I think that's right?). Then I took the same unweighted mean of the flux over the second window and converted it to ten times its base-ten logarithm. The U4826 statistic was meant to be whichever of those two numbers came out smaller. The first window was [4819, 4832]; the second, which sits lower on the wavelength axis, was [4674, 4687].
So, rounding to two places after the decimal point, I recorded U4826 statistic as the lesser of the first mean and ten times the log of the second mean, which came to 13.91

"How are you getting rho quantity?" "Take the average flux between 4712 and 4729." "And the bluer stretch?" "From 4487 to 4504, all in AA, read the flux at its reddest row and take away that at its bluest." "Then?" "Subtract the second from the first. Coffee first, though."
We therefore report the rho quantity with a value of 24.3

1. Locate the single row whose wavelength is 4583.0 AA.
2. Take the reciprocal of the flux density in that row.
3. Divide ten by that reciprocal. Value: 236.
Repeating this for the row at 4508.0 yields 252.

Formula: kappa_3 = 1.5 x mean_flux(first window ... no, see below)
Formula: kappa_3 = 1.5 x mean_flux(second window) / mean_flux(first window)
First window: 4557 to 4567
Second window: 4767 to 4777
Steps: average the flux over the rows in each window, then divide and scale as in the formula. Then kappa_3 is 1.52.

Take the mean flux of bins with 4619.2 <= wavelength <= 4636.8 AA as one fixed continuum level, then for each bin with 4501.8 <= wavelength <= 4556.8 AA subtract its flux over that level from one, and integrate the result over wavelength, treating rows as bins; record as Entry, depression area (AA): 2.2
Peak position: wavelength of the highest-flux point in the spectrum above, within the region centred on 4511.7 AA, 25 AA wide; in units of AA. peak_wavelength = 4505.5 AA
